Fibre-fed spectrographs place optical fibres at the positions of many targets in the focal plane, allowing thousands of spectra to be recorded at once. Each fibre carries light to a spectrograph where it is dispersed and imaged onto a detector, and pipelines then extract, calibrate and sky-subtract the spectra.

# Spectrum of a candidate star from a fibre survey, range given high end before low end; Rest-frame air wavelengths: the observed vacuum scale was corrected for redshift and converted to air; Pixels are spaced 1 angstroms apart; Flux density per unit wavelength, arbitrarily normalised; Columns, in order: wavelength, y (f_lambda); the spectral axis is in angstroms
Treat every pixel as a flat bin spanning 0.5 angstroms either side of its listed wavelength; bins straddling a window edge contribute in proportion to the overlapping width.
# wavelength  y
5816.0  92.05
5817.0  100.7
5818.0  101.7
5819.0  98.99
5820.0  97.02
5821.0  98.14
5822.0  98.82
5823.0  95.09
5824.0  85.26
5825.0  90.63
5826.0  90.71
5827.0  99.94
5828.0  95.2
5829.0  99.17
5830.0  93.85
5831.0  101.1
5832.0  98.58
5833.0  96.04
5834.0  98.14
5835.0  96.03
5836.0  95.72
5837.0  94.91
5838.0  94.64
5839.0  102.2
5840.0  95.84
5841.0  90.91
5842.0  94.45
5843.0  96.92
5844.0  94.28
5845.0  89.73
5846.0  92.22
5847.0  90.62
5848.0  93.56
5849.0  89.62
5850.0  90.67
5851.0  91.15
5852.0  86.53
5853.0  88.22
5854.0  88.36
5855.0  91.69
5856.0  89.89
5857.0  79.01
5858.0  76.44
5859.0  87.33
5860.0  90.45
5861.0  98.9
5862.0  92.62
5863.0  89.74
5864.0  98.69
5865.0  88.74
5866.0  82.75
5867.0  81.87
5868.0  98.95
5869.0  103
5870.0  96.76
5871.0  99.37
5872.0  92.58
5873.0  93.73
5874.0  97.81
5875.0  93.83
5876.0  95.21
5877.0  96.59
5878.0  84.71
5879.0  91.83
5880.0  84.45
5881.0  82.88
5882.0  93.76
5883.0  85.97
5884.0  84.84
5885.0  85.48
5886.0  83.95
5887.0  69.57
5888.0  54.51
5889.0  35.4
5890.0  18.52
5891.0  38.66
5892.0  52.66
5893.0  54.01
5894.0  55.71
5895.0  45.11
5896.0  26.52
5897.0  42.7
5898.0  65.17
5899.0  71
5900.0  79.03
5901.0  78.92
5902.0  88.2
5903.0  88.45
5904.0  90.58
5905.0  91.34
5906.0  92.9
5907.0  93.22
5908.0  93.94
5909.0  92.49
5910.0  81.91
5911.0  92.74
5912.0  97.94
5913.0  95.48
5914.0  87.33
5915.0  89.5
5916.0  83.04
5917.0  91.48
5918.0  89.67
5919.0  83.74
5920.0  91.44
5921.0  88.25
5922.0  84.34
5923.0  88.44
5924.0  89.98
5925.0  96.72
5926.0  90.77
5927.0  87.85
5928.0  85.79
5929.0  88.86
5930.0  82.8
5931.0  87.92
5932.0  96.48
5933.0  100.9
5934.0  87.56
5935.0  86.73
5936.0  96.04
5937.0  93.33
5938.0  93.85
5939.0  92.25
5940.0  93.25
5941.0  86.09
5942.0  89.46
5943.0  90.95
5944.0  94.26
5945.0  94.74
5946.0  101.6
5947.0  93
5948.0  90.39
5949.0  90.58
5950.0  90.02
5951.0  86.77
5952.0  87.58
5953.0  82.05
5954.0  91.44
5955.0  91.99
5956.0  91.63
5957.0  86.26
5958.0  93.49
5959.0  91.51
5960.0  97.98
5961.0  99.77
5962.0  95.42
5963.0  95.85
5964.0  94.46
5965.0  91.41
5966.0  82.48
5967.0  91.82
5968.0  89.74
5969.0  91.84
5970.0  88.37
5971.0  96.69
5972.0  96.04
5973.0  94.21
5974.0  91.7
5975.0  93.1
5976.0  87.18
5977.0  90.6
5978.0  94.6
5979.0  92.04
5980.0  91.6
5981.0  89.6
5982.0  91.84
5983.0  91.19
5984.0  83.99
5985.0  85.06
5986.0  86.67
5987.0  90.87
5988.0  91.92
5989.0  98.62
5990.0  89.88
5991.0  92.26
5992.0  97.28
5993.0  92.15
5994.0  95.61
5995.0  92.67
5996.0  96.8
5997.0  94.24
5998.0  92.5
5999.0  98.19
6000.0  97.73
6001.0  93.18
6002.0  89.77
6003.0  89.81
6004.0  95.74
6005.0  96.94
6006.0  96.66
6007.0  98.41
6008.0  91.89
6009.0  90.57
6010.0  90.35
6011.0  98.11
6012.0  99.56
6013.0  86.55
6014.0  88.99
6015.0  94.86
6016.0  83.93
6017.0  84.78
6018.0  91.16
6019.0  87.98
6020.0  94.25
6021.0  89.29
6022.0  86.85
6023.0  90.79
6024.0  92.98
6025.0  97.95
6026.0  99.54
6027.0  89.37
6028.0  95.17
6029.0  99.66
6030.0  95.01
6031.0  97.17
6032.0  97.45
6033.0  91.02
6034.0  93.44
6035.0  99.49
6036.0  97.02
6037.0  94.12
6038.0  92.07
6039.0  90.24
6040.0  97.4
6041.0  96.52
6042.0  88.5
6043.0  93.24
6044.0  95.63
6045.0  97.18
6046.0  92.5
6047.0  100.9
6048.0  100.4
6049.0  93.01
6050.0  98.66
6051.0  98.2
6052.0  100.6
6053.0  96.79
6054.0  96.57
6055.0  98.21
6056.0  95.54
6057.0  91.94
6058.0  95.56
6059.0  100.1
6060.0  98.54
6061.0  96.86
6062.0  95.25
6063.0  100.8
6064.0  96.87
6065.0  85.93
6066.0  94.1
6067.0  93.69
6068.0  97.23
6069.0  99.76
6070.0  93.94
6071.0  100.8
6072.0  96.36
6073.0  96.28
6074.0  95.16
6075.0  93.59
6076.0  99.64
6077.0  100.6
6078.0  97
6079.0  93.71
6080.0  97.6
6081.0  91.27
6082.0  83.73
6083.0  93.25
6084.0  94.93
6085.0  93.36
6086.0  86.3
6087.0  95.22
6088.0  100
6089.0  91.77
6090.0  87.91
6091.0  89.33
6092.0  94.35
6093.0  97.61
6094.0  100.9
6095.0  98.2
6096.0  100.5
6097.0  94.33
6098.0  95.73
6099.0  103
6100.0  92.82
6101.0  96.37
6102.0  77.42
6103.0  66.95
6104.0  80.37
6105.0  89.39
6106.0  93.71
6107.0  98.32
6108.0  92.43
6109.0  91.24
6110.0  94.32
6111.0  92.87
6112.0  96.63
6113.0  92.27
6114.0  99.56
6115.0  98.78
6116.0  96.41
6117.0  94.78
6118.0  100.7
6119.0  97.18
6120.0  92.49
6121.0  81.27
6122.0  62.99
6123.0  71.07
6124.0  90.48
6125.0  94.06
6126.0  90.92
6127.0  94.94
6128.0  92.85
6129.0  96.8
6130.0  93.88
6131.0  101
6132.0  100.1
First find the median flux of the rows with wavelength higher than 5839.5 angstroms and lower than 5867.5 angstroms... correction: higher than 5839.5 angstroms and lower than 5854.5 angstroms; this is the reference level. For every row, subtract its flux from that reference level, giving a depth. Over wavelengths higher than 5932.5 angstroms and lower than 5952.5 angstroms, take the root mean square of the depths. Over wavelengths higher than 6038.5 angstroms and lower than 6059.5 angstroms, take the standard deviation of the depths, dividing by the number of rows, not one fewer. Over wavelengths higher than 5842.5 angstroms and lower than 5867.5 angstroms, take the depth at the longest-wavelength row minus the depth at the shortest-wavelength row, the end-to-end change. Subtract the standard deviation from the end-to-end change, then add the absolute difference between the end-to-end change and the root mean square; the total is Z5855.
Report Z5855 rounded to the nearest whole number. 22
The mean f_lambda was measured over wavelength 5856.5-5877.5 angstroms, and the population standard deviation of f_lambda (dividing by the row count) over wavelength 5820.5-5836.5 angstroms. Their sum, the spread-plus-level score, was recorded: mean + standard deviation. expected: 96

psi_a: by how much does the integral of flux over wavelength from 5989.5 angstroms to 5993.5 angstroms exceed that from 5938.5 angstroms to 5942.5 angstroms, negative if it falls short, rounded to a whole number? 11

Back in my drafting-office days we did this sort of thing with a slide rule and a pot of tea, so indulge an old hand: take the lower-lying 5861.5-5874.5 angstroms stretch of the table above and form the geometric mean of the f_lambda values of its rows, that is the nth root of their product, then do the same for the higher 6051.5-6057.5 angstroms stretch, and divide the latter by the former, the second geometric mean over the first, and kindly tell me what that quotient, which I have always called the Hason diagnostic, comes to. 1.03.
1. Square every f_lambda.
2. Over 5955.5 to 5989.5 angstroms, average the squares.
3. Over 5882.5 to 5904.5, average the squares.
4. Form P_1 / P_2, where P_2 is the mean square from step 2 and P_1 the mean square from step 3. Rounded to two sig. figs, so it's 0.53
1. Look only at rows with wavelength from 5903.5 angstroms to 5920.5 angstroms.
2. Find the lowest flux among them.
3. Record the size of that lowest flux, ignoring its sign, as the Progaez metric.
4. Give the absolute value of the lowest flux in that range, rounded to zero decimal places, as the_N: 82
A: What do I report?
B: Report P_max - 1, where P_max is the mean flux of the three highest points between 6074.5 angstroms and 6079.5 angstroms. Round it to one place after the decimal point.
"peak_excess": 98.1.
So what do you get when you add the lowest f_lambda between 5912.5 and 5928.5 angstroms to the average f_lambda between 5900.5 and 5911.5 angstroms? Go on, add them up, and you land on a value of 173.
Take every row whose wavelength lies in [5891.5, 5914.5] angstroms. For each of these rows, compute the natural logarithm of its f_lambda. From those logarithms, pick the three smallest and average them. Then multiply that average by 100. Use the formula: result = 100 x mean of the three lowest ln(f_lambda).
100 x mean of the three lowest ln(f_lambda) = 361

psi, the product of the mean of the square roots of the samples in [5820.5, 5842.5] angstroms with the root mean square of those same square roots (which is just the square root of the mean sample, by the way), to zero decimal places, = 96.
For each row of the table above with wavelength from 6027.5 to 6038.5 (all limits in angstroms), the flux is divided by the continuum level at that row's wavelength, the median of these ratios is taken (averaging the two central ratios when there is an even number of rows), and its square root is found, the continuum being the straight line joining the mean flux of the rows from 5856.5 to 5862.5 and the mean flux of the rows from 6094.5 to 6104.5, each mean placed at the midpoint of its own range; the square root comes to 1.03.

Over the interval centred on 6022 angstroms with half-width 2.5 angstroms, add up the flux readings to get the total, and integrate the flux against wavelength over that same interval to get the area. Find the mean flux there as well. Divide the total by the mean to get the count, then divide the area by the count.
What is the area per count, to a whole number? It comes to 91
